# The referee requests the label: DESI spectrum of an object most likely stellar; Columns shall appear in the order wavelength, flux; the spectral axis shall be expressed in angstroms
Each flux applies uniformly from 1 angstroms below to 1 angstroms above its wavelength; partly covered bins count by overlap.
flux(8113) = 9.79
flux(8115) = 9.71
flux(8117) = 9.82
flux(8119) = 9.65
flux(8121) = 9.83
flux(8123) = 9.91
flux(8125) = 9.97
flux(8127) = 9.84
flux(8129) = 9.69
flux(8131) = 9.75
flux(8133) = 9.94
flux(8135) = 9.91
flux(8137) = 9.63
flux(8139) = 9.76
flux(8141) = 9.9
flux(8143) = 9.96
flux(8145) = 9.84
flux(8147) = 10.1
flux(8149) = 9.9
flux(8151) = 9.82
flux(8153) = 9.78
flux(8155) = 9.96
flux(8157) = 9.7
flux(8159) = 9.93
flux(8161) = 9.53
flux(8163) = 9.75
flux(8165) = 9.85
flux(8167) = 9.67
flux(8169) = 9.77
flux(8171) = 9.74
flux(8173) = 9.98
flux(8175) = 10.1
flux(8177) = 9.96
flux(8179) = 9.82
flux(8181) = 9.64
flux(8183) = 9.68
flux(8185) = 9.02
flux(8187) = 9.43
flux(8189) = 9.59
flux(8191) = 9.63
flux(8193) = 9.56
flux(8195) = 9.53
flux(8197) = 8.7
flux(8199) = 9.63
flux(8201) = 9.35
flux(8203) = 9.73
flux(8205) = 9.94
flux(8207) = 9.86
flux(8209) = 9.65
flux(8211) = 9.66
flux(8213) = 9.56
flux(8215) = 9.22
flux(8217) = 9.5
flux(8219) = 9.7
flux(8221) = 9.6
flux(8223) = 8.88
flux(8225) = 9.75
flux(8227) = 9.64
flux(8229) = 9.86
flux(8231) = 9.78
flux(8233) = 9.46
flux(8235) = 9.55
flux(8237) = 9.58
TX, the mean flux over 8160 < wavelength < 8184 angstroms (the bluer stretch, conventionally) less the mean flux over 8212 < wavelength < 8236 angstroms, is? 0.25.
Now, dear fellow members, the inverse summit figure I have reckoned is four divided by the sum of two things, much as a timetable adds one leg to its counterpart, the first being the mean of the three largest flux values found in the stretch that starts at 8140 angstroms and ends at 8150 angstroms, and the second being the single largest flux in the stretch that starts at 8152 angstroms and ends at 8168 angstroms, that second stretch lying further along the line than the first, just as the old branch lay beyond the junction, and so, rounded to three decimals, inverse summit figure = 0.201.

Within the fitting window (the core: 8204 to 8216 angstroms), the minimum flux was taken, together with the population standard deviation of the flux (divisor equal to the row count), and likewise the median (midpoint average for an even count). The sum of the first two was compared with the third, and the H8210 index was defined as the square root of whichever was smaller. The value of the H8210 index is 3.074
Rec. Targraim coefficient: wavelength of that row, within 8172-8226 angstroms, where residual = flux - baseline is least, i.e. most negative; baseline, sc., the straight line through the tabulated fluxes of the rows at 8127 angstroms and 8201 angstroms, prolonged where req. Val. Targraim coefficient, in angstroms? 8197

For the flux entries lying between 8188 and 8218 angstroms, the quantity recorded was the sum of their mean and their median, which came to 19.1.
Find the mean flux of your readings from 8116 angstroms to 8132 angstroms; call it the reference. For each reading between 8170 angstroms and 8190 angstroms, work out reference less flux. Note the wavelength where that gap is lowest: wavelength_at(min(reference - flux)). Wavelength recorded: 8175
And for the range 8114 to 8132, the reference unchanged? 8125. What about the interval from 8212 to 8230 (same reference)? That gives 8229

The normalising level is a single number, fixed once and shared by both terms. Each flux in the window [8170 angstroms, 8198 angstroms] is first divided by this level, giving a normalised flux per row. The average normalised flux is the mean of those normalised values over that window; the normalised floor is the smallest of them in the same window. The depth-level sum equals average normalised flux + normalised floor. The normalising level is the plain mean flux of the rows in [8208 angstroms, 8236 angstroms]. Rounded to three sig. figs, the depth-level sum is 1.91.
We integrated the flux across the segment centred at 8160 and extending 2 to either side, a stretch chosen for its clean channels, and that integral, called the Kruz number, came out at 38.9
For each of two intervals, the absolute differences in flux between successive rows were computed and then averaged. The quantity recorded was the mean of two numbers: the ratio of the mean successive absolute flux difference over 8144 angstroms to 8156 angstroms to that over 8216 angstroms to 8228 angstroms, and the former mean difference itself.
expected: 0.27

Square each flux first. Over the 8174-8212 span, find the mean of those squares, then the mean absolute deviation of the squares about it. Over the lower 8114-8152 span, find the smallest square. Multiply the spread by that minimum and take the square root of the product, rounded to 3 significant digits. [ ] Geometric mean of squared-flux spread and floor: 19.5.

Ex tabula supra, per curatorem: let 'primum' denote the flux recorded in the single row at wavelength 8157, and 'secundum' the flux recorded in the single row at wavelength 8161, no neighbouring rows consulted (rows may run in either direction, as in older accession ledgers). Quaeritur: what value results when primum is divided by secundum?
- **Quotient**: 1.02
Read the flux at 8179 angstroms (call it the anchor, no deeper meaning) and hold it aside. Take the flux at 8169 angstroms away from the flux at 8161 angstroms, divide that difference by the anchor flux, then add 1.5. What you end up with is 1.48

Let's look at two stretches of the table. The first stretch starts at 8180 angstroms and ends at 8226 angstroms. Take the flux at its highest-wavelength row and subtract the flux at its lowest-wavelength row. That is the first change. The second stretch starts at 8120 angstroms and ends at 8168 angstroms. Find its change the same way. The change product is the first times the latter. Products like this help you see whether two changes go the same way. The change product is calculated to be -0.018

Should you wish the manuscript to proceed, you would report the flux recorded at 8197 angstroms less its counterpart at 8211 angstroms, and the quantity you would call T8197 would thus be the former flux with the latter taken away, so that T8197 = -0.96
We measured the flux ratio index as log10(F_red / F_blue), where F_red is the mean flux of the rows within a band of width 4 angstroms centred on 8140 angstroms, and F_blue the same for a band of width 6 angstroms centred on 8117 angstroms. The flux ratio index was 0.0046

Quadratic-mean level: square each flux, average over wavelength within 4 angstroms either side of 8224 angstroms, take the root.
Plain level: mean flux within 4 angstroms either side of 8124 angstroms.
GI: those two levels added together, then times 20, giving 387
